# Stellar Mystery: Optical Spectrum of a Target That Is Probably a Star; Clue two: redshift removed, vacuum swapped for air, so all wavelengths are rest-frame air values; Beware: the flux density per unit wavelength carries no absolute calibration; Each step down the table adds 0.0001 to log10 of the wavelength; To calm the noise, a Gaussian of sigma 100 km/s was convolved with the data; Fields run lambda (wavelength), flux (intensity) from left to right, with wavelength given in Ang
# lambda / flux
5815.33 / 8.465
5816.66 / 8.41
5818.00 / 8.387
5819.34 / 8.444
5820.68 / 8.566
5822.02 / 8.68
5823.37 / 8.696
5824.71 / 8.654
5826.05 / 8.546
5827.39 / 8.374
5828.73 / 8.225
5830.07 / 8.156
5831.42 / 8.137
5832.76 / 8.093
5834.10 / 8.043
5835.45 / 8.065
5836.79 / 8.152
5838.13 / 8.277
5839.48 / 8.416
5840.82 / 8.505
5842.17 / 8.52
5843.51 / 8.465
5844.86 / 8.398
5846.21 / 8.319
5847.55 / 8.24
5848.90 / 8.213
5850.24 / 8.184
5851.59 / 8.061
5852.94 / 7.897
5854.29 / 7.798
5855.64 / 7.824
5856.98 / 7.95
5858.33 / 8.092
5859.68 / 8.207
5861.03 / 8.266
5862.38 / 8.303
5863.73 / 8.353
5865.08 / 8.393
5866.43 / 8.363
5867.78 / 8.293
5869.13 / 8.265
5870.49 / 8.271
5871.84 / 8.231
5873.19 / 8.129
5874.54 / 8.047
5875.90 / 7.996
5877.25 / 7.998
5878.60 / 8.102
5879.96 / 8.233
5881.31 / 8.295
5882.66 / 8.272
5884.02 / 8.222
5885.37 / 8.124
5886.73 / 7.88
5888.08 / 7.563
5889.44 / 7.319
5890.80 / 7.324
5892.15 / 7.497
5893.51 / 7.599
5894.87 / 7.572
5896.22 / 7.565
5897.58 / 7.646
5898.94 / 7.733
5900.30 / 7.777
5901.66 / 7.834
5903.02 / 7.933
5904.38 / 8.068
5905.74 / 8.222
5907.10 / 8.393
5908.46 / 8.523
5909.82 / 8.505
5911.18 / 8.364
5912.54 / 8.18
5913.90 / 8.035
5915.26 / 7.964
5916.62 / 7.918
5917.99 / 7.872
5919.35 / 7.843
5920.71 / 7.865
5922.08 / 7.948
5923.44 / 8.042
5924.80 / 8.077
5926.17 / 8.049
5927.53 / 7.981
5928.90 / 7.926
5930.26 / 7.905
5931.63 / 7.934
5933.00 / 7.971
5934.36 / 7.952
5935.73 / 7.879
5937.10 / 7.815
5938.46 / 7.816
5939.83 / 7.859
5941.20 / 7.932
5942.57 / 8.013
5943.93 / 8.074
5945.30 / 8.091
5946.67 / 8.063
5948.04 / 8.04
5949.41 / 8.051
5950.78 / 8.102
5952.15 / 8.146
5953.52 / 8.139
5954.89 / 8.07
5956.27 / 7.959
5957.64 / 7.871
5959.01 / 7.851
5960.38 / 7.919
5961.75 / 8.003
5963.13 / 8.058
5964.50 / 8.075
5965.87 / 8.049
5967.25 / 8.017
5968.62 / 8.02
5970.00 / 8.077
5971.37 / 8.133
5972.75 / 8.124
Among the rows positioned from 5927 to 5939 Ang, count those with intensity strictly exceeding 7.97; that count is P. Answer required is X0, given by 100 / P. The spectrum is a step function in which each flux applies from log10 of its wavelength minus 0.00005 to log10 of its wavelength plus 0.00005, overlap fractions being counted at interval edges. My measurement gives 50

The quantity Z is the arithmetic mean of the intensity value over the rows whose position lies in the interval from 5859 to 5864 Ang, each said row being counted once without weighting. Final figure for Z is 8.28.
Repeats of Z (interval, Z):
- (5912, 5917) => 8.02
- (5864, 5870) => 8.33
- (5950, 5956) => 8.11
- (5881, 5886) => 8.23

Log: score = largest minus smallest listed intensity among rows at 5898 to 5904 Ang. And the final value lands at 0.20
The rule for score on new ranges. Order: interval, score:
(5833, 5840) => 0.37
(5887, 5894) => 0.28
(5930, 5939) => 0.16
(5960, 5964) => 0.14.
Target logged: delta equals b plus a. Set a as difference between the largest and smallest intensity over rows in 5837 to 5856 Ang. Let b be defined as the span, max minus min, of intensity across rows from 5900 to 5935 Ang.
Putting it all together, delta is 1.47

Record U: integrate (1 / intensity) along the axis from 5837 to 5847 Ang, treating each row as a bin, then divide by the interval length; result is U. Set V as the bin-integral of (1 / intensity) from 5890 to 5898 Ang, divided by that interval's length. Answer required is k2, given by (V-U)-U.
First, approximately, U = 0.119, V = 0.133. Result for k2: -0.105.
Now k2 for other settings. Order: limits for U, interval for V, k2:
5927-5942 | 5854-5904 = -0.127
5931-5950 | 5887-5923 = -0.124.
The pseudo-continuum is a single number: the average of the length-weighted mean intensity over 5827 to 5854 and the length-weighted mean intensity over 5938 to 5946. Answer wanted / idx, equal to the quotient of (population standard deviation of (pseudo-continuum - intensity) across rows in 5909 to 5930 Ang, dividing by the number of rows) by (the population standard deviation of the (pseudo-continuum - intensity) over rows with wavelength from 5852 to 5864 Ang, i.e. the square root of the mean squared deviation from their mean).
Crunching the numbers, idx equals 0.9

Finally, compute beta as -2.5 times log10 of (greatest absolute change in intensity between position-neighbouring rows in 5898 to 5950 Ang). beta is 1.8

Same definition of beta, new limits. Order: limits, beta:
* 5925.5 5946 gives 2.7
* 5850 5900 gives 1.2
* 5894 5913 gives 1.8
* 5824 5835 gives 1.9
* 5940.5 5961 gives 2.4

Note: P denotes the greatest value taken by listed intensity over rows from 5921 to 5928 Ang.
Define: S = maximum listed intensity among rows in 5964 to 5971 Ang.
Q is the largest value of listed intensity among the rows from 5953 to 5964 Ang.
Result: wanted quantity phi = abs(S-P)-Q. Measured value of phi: -8.14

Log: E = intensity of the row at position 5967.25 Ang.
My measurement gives 8.017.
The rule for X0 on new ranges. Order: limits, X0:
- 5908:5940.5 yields 10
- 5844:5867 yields 8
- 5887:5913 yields 14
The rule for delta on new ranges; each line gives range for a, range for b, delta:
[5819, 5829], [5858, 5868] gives 0.77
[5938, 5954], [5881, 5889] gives 1.06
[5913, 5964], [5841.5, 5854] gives 0.95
